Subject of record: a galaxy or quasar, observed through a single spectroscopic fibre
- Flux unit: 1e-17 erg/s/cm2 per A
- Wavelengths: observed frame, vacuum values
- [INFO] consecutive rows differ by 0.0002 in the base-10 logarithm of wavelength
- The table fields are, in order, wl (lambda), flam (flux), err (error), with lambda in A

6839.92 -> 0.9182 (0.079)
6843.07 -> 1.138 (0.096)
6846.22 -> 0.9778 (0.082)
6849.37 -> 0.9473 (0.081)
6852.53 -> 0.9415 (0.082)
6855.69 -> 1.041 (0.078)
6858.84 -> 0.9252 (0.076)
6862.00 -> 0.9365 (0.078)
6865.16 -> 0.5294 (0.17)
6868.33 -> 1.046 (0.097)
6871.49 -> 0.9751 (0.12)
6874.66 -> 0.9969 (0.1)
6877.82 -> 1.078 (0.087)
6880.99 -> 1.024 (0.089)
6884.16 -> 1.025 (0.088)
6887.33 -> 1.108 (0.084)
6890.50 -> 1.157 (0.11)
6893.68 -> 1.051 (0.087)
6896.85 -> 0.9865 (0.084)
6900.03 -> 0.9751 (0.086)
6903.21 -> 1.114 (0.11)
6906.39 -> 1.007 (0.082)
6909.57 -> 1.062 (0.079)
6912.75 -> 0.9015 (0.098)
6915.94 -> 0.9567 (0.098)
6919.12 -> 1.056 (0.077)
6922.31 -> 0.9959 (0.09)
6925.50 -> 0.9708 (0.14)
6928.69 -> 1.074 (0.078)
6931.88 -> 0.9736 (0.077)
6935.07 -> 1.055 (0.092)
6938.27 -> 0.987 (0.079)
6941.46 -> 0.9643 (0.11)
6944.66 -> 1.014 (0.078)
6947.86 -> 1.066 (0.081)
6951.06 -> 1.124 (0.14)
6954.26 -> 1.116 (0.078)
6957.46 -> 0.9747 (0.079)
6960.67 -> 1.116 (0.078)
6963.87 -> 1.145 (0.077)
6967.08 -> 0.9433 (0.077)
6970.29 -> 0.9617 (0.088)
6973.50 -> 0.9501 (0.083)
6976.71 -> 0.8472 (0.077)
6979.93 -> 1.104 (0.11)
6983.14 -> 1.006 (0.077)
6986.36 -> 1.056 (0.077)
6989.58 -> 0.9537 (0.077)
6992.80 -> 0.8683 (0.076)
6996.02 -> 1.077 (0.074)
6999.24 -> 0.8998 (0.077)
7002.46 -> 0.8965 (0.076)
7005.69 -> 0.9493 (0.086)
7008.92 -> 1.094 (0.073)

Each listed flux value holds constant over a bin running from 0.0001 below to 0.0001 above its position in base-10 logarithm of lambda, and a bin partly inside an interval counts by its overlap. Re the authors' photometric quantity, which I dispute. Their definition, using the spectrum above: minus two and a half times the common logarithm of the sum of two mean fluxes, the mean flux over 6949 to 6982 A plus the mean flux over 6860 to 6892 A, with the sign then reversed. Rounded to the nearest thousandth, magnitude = 0.761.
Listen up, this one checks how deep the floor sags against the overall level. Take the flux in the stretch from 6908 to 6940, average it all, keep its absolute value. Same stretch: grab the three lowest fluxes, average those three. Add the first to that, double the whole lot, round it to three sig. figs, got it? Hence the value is 3.89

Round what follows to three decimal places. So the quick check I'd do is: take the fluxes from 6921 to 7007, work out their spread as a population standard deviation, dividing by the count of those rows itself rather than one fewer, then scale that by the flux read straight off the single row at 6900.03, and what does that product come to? 0.078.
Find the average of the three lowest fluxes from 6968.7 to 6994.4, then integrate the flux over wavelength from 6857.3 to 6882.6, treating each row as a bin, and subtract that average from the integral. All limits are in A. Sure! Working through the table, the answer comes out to 22.9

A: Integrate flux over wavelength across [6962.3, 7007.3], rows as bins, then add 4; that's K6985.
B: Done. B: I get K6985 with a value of 47.9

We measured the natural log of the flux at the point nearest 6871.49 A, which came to -0.03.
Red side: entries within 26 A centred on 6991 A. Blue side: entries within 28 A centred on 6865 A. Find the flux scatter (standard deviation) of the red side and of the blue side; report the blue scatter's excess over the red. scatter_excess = 0.07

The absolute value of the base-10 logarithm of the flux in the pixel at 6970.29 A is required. 0.017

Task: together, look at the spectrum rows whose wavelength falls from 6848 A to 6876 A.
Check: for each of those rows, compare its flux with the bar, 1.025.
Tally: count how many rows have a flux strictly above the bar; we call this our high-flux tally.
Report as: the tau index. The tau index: 2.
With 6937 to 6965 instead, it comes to 5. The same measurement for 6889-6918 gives 4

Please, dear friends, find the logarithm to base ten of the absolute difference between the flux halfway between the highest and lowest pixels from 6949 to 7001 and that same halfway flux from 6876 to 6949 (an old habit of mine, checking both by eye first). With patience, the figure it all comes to -1.5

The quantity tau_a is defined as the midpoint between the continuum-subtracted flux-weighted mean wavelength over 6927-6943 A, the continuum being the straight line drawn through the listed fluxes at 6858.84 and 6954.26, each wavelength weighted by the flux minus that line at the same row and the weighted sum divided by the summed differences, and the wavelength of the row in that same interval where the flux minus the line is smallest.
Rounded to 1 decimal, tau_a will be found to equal 6939.6 A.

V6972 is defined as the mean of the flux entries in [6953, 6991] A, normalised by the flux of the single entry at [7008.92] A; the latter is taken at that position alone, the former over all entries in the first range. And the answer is 0.927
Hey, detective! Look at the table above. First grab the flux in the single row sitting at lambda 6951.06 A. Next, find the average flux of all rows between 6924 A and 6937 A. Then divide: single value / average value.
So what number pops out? 1.10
